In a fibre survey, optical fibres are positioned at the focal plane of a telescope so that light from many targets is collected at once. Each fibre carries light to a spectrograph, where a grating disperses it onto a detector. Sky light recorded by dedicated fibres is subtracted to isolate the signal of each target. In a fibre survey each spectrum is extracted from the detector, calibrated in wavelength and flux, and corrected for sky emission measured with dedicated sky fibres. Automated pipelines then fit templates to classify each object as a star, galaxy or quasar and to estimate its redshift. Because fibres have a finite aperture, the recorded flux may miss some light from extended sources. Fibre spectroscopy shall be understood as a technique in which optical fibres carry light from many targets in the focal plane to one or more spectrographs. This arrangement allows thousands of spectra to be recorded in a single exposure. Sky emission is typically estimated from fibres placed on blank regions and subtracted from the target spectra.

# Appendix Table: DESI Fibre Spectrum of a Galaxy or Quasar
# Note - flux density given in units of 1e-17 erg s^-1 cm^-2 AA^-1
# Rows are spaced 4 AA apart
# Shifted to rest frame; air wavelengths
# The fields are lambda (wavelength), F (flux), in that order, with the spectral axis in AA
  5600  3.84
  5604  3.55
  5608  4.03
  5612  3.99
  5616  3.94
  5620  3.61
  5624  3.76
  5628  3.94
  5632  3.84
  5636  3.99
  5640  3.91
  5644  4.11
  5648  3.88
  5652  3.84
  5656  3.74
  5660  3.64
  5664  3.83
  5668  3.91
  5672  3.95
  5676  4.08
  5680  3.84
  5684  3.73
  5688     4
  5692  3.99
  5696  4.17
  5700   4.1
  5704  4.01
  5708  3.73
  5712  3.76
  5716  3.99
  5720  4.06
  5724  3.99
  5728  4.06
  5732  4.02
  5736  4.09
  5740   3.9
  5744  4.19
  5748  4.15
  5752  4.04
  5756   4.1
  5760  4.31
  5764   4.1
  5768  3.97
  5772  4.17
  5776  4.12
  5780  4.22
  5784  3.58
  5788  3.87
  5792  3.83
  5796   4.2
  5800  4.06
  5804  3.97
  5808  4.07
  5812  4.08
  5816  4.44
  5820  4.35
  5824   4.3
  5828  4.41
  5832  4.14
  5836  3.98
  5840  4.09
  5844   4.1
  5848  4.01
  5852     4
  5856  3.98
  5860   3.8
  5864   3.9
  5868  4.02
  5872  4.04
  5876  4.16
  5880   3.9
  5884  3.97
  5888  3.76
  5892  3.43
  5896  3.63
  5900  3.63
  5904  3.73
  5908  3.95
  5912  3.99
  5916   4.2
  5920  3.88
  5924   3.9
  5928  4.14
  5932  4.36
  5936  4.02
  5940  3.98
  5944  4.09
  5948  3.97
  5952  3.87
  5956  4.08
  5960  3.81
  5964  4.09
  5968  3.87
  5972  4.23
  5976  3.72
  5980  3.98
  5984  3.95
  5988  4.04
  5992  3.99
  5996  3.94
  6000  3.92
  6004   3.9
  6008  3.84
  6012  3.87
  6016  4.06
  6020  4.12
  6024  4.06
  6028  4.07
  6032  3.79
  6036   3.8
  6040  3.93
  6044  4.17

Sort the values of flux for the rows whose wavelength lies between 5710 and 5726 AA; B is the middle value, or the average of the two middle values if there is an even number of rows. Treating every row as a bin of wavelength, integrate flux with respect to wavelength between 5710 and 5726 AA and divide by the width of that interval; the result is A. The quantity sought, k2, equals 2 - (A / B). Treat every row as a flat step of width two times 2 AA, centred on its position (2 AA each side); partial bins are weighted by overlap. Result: 1.010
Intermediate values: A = 3.95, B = 3.99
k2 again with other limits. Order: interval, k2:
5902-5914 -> 1.015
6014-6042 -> 1.021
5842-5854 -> 0.993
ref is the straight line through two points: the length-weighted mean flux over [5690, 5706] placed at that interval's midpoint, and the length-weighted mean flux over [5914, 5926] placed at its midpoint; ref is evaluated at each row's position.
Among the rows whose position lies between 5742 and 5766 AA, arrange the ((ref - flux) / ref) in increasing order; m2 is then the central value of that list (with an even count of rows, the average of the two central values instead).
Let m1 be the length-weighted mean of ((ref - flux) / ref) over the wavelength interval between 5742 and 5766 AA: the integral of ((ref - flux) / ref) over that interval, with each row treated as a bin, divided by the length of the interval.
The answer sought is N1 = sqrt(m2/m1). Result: 0.88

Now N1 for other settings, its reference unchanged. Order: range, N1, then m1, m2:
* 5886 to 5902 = 0.98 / 0.10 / 0.093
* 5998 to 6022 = 2.20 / 0.00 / 0.014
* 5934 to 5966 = 1.53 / 0.00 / -0.003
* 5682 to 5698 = 0.88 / 0.02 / 0.018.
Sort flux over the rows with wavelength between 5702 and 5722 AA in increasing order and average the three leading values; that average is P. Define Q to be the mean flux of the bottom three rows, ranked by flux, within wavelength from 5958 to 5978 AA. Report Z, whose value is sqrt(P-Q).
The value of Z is 0.16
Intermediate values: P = 3.827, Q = 3.80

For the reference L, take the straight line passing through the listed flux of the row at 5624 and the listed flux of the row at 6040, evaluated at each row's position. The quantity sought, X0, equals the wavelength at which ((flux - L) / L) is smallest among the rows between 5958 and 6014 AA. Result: 5976 AA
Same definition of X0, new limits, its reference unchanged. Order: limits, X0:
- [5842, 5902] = 5892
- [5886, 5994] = 5892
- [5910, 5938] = 5920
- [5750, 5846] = 5784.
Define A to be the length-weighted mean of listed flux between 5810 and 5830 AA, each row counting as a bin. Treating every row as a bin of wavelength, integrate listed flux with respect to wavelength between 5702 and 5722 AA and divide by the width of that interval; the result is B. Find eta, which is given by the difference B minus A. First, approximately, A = 4.32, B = 3.91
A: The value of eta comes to -0.4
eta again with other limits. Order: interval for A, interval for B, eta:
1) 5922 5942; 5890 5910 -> -0.4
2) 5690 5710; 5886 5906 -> -0.4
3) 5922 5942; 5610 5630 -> -0.2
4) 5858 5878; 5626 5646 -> 0.0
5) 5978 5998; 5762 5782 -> 0.1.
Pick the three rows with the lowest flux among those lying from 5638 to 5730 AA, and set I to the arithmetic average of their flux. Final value 3.70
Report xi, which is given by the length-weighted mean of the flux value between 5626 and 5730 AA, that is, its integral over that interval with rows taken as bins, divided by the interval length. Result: 3.93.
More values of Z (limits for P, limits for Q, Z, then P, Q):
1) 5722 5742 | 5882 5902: 0.64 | 3.970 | 3.56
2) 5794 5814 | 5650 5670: 0.54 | 4.033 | 3.74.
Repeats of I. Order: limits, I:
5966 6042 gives 3.77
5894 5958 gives 3.66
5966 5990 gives 3.85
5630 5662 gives 3.74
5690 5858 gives 3.69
